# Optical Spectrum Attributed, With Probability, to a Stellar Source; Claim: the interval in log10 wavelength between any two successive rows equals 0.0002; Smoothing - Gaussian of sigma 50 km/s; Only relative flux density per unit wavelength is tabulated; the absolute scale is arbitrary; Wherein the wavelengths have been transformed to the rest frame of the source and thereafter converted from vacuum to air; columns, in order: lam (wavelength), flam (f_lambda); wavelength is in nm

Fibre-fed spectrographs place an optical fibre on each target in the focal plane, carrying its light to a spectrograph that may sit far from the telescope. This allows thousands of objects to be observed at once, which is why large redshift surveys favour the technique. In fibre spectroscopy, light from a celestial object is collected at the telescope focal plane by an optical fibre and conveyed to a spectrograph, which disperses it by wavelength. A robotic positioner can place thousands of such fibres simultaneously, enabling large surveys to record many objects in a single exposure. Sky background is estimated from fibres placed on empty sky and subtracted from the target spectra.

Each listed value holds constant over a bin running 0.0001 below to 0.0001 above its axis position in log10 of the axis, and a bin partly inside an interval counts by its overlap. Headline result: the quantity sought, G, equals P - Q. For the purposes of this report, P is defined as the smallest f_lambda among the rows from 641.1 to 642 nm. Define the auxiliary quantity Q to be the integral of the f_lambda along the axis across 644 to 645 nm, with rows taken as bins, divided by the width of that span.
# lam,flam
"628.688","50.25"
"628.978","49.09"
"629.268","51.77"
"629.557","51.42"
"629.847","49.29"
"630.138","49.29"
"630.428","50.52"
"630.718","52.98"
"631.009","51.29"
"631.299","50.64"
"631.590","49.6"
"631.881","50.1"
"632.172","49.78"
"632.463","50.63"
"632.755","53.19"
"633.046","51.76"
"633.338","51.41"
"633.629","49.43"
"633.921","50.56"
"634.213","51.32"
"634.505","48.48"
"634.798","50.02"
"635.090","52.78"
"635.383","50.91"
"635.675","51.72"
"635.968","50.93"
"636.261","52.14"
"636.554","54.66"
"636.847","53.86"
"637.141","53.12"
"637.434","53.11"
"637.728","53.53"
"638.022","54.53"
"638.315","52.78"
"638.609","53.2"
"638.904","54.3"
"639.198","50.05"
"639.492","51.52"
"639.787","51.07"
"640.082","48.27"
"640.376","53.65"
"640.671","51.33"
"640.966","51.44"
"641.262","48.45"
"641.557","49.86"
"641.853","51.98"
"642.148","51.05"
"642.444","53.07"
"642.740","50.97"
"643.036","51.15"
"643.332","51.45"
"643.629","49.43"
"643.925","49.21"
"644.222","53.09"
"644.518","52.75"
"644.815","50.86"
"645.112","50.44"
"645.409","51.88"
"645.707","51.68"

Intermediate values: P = 48.45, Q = 52.0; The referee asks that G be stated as -3.5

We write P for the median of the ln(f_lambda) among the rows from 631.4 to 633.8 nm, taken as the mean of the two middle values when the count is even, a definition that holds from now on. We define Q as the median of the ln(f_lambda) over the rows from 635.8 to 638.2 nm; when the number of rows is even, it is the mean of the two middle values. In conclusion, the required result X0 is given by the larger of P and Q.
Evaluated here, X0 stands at 3.98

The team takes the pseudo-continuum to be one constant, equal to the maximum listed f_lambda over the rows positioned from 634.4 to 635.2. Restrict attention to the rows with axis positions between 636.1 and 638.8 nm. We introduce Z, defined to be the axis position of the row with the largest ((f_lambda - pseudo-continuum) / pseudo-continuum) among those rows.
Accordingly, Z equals 636.554 nm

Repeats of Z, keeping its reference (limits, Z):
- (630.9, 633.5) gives 632.755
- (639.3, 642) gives 640.376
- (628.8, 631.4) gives 630.718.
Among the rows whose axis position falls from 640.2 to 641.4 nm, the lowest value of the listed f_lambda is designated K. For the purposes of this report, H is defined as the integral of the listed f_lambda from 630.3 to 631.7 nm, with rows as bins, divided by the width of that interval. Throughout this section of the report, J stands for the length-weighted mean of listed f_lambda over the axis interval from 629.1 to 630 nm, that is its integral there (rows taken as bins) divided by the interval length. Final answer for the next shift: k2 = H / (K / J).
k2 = 53.5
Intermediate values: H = 51.1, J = 50.8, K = 48.45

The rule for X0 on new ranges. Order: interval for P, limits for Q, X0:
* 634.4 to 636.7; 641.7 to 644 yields 3.94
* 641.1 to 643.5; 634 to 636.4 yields 3.93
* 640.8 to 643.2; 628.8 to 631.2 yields 3.93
